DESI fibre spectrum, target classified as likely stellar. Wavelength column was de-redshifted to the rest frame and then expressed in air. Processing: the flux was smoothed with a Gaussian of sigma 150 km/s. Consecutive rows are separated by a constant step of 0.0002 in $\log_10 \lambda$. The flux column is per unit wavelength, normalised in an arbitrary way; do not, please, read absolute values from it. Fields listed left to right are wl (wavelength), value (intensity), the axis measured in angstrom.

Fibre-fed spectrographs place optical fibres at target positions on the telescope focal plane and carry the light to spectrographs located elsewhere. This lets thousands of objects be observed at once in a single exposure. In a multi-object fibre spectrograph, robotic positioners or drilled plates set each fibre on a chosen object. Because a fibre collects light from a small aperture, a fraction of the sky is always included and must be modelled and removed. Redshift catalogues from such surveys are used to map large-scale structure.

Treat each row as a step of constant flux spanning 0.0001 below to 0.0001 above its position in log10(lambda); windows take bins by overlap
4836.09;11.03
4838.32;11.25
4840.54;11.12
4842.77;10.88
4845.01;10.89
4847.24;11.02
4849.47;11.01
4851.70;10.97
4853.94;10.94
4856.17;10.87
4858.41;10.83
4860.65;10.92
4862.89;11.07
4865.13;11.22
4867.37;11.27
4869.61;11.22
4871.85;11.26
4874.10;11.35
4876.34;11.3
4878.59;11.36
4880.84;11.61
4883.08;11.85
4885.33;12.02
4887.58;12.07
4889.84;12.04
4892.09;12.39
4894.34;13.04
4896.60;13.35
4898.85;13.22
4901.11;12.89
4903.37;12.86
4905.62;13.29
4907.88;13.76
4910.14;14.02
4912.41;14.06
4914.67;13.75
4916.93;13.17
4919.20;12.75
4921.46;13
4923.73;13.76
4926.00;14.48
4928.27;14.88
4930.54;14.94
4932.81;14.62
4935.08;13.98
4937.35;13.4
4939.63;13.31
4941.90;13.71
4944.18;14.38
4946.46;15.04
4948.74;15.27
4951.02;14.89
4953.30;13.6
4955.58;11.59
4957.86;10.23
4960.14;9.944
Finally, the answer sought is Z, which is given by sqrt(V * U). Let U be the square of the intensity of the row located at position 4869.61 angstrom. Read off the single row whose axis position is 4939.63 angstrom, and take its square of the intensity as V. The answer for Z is 149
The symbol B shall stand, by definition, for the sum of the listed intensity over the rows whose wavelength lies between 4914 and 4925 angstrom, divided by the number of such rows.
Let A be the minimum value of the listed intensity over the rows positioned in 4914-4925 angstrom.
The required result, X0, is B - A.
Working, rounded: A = 12.75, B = 13.3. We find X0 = 0.5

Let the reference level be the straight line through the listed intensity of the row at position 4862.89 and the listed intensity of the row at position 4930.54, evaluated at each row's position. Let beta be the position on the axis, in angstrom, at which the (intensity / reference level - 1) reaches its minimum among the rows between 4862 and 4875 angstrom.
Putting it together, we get 4874.10 angstrom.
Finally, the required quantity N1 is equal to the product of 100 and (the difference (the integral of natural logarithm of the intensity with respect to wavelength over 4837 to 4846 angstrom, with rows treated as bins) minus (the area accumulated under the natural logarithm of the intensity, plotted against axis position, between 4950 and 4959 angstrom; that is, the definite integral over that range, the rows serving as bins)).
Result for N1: -109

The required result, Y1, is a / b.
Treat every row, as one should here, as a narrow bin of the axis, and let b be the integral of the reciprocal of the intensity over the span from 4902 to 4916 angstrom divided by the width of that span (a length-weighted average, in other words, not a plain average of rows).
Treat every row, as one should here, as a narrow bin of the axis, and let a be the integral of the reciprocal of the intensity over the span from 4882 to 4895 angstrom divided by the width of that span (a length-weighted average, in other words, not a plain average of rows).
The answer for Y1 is 1.11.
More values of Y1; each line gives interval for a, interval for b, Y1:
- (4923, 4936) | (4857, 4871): 0.77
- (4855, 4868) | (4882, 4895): 1.11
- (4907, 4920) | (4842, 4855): 0.81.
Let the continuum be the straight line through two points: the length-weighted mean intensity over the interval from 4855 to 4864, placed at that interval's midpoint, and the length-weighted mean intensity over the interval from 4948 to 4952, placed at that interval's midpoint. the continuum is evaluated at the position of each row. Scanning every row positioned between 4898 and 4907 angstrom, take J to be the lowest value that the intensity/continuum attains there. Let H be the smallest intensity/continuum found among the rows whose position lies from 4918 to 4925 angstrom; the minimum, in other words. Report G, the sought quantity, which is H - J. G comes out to -0.06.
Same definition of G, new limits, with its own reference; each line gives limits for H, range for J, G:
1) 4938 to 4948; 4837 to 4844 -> -0.16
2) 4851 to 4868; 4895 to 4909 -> 0.00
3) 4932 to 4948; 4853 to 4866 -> -0.08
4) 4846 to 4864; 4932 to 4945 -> 0.08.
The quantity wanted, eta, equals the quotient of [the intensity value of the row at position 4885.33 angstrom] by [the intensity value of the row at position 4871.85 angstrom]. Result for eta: 1.07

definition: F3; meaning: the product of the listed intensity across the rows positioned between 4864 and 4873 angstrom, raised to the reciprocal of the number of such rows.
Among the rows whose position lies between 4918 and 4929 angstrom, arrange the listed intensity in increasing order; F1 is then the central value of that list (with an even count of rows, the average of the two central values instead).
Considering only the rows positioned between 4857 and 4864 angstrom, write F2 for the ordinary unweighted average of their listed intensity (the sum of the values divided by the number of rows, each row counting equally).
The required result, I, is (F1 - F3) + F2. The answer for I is 13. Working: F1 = 13.8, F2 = 10.9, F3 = 11.2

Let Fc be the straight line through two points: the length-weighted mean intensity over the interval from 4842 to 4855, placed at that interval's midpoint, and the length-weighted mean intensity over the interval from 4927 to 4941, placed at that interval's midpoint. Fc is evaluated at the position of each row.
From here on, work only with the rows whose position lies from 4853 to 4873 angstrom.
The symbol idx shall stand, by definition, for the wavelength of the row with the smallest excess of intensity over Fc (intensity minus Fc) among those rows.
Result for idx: 4871.85 angstrom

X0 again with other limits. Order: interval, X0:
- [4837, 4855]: 0.1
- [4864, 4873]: 0.0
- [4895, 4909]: 0.4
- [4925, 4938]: 1.0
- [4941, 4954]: 0.9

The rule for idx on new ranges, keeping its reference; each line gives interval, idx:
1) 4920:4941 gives 4939.63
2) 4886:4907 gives 4889.84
